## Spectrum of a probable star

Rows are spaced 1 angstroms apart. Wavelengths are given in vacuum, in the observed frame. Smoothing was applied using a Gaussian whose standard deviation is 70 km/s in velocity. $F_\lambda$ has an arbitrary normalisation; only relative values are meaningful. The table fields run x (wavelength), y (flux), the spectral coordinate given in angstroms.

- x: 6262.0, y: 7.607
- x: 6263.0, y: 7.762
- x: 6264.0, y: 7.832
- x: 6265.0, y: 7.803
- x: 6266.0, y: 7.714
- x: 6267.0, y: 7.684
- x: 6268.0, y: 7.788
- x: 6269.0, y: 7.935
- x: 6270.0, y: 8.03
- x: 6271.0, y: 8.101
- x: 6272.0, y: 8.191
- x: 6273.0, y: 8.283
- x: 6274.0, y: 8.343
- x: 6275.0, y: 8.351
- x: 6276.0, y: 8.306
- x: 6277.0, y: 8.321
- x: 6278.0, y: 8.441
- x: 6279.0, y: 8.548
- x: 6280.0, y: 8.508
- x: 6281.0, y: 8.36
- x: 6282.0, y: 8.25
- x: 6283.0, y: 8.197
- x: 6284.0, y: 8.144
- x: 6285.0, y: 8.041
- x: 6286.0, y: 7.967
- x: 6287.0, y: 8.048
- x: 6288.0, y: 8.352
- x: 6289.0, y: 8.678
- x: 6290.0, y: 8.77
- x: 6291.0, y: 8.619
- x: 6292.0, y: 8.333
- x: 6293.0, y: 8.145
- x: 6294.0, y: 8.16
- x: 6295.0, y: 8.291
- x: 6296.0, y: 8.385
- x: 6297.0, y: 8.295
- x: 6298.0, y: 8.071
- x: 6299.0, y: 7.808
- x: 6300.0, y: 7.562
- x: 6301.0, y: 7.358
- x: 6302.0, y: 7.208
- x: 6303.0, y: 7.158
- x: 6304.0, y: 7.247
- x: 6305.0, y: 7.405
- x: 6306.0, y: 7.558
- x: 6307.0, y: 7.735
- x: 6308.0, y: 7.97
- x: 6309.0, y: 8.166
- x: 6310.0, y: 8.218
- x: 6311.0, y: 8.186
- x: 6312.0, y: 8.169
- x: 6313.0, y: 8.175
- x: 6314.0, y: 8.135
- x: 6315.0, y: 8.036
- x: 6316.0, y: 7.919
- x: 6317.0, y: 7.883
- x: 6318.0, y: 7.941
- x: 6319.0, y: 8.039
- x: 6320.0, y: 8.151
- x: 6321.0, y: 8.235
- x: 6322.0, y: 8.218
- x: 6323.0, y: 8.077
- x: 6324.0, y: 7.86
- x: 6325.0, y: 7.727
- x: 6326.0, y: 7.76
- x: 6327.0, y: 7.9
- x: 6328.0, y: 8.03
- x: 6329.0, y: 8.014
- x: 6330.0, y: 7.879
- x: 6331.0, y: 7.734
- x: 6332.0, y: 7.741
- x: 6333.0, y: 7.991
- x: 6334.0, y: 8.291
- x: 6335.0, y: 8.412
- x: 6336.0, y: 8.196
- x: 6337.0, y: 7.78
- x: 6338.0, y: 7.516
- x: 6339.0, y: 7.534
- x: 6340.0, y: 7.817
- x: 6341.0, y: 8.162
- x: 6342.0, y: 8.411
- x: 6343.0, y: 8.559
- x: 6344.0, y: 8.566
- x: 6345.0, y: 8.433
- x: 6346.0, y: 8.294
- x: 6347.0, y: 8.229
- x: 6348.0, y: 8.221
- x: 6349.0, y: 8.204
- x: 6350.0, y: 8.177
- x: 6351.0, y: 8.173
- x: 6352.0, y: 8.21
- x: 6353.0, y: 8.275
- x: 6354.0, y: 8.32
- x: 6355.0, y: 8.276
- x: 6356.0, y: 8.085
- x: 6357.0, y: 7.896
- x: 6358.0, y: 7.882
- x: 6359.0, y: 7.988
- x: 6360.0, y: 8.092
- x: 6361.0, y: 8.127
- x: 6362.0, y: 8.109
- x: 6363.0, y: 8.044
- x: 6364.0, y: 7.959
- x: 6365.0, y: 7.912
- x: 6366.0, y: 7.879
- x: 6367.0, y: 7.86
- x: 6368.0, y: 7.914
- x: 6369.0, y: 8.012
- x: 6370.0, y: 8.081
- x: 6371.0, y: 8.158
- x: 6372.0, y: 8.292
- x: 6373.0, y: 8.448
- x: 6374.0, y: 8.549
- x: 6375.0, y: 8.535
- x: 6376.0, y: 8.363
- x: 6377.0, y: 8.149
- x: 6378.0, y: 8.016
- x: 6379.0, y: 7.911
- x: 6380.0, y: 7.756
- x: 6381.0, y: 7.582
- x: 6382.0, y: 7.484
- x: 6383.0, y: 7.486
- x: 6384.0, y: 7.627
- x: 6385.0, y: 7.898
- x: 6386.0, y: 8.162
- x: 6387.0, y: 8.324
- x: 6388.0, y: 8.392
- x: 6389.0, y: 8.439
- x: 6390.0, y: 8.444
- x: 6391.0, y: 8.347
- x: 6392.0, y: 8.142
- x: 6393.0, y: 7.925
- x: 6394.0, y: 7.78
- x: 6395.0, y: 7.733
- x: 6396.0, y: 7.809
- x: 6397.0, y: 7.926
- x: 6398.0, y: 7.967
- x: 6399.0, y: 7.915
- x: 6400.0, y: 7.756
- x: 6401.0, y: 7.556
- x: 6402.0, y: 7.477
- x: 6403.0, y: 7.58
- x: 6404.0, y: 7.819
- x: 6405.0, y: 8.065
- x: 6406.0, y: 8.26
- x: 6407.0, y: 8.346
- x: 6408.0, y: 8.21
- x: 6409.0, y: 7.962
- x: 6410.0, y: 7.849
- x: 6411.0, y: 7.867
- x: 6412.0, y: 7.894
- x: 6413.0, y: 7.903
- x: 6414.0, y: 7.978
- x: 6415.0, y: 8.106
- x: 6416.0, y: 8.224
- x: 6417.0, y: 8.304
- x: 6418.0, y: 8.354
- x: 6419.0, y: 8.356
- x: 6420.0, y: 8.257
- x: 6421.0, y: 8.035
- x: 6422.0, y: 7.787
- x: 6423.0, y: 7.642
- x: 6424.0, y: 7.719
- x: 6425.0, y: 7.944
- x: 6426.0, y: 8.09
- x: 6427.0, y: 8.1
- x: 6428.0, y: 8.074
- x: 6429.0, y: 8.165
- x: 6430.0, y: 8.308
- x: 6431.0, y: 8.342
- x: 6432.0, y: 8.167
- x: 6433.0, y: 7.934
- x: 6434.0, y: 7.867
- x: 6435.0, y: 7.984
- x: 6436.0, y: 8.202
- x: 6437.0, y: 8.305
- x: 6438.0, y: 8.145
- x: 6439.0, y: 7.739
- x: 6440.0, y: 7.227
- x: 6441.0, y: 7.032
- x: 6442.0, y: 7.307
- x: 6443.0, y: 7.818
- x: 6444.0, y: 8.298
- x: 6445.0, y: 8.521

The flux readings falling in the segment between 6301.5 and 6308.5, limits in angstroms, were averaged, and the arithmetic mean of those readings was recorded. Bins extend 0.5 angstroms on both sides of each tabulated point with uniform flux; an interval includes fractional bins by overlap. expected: 7.47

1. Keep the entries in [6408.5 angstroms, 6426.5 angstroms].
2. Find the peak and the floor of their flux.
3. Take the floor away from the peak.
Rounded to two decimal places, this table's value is 0.71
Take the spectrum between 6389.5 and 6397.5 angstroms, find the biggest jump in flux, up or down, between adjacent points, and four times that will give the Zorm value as 0.87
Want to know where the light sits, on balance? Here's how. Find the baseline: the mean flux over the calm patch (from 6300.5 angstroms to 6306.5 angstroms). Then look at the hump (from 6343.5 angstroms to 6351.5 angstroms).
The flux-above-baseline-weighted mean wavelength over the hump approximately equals 6347.2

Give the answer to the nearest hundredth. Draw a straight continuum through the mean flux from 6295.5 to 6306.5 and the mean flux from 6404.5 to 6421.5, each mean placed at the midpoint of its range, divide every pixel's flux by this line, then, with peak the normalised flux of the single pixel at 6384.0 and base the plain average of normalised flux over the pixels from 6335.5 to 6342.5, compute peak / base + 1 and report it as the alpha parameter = 1.94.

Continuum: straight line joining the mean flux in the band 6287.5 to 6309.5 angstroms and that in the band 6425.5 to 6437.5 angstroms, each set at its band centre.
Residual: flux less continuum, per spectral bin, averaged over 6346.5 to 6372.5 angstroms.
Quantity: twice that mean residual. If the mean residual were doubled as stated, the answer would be 0.10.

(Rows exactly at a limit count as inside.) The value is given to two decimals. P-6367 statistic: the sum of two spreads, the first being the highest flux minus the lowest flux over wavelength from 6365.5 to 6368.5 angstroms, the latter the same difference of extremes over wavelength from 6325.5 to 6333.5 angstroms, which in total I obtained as 0.35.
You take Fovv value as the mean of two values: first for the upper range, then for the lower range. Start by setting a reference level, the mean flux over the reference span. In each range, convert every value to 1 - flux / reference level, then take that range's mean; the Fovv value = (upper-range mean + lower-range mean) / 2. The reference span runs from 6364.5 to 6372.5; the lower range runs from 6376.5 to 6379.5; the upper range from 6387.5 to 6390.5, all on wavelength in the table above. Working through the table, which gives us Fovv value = -0.026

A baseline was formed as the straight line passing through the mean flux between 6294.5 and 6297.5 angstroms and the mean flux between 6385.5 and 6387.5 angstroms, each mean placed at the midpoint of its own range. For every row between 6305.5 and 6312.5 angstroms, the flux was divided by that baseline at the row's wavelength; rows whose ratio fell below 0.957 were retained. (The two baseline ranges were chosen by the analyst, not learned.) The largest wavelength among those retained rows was 6307.0 angstroms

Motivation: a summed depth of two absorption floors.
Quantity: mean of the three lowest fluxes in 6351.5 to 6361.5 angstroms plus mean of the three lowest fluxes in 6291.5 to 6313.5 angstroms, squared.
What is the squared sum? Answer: 229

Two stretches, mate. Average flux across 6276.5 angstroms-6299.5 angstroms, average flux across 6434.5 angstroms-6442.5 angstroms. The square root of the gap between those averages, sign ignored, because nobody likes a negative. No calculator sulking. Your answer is 0.74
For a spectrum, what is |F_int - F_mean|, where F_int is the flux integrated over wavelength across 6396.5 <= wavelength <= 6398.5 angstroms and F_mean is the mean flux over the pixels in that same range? 7.95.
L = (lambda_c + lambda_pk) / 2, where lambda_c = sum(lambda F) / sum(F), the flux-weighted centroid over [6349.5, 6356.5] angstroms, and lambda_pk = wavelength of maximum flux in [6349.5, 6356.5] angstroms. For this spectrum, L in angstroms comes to 6353.5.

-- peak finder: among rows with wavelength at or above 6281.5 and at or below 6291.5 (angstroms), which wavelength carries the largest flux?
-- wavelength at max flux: 6290.0 angstroms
